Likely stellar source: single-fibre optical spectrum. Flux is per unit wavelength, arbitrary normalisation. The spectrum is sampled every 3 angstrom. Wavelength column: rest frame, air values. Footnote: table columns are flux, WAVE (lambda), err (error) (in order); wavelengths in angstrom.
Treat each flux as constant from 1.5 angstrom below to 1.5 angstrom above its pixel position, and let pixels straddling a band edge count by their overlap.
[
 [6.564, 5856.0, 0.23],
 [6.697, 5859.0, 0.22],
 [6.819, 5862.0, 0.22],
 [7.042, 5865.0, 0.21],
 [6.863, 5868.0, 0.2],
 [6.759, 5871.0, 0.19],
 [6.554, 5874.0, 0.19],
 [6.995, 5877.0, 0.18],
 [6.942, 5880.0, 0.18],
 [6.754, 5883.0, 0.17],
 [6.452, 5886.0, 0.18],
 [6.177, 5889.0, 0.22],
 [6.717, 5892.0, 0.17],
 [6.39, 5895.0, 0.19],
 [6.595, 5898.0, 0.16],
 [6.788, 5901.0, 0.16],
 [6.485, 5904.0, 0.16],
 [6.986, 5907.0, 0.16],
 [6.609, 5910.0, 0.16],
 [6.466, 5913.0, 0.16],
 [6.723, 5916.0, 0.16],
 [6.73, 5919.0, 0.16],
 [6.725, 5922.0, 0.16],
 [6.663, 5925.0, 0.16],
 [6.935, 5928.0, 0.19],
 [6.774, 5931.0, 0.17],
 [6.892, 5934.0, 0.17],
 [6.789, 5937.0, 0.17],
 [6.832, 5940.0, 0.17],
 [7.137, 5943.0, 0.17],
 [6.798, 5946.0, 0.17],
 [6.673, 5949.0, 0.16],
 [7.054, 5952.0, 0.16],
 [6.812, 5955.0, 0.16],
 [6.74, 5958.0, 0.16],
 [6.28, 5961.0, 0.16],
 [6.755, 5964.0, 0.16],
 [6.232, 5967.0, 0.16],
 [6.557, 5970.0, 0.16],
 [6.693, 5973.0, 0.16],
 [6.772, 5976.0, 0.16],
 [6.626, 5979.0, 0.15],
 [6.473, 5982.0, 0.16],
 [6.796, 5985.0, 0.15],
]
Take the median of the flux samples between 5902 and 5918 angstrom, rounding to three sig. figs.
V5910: 6.61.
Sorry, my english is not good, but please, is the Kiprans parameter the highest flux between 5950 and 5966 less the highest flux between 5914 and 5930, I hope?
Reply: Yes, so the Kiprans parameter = 0.12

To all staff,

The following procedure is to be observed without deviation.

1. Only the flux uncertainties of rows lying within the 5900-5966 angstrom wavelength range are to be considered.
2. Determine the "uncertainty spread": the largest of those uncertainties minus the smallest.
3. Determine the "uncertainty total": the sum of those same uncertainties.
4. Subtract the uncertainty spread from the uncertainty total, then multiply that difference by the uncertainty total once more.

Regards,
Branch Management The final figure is 13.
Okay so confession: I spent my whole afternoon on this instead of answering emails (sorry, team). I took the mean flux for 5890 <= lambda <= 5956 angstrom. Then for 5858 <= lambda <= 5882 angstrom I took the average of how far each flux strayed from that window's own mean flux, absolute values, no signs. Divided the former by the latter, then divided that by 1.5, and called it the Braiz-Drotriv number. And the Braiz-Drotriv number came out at 36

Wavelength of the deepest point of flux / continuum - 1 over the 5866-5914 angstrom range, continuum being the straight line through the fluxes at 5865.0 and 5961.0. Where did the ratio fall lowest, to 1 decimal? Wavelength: 5889.0 angstrom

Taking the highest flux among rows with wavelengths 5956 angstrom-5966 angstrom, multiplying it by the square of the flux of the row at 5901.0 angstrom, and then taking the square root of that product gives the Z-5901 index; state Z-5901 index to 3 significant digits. 17.6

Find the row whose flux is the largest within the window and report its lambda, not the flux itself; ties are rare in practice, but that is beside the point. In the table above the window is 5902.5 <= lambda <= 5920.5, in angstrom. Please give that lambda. 5907.0 angstrom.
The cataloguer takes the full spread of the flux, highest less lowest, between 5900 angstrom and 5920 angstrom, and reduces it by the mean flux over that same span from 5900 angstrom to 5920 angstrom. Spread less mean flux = -6.2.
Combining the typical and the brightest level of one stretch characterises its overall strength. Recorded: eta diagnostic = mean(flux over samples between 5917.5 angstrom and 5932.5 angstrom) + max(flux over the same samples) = 13.7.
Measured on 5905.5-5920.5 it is 13.7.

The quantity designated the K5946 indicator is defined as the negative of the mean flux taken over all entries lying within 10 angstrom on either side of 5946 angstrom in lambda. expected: -6.87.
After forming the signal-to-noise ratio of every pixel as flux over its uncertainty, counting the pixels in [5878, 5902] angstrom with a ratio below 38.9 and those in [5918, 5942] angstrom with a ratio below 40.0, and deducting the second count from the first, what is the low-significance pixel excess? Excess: 1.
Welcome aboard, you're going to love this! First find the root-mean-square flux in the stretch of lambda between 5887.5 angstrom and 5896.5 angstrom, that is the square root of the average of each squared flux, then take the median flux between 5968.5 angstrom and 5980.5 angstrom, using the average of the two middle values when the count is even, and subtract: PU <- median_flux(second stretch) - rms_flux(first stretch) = 0.2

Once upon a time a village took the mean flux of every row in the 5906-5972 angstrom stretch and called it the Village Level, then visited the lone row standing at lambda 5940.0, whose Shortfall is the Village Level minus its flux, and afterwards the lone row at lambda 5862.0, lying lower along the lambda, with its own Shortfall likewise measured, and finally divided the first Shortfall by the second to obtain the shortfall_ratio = 1.2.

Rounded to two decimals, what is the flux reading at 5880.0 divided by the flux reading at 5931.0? 1.02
